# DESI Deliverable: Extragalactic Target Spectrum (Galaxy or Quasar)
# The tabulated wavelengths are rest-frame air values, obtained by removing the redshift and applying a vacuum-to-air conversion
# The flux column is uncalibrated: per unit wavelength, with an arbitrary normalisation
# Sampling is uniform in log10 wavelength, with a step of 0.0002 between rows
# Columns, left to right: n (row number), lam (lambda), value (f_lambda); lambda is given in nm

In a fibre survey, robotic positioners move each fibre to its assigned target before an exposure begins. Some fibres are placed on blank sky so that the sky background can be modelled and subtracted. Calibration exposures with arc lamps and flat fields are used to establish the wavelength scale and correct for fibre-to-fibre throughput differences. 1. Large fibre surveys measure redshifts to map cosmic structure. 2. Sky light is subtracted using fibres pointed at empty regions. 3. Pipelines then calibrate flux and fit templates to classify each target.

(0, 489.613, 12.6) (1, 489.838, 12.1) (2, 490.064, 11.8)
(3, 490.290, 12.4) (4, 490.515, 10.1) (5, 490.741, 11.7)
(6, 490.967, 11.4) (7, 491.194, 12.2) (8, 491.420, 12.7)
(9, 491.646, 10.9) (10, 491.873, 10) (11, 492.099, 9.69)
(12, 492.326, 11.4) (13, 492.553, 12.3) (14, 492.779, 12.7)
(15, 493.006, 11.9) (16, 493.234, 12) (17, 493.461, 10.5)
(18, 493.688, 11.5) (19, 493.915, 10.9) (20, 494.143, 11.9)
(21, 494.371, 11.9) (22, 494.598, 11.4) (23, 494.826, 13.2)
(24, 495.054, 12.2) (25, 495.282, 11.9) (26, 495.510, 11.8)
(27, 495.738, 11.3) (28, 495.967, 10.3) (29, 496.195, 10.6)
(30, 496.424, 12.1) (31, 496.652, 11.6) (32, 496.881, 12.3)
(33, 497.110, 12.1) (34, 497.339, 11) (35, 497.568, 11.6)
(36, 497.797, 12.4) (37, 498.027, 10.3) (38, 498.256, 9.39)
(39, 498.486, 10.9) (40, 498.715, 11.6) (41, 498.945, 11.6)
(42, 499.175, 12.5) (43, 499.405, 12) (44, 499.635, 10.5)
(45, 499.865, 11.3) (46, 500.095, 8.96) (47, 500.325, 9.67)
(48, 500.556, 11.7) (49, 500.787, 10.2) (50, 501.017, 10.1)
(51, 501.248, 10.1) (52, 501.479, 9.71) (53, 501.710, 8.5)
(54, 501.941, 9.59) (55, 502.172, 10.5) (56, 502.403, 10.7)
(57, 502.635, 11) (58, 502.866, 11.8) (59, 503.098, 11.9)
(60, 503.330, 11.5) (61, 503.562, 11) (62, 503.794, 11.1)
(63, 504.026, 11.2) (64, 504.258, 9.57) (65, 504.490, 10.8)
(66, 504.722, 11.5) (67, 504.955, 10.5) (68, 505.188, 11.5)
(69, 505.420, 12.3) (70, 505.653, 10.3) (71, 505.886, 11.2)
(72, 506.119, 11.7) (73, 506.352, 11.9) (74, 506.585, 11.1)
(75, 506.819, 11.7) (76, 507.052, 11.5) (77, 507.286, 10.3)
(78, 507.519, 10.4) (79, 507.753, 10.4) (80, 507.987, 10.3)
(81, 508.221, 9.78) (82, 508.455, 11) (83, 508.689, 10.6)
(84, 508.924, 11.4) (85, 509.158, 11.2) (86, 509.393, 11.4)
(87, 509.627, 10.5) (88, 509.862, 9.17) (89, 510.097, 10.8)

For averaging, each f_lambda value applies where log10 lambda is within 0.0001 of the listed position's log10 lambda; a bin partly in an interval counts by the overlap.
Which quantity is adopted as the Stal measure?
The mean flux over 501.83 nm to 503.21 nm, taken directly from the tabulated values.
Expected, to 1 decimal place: 10.9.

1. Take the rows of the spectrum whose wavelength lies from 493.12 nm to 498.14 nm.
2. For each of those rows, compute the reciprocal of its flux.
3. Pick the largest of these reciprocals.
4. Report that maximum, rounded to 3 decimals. 0.097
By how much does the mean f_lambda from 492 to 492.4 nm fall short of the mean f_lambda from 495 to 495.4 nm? 1.5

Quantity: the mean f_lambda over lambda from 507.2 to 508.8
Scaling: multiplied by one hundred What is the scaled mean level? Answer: 1040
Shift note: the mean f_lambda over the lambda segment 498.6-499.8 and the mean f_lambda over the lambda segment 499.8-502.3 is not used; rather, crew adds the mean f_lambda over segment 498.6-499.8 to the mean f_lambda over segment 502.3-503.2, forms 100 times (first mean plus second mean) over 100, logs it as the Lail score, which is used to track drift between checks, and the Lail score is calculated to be 23.0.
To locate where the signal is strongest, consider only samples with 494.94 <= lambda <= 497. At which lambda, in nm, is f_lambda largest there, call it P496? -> 496.881 nm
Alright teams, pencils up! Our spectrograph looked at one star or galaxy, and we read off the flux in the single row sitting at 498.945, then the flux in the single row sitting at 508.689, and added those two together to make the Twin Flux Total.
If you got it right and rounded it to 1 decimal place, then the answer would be 22.2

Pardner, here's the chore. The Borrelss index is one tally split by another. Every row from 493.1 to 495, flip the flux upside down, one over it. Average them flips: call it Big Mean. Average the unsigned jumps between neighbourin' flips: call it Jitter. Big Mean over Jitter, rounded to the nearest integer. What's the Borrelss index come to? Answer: 12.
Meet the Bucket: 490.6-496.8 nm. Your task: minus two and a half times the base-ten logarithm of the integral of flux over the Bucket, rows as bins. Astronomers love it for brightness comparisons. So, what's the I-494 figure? -4.6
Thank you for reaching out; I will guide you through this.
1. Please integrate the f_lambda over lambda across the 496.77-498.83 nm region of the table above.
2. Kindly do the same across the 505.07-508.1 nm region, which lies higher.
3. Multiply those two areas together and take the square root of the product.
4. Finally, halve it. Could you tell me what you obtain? 14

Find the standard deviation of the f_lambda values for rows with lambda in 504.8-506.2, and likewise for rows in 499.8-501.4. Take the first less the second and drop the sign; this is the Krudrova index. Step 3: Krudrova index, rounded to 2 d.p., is 0.18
